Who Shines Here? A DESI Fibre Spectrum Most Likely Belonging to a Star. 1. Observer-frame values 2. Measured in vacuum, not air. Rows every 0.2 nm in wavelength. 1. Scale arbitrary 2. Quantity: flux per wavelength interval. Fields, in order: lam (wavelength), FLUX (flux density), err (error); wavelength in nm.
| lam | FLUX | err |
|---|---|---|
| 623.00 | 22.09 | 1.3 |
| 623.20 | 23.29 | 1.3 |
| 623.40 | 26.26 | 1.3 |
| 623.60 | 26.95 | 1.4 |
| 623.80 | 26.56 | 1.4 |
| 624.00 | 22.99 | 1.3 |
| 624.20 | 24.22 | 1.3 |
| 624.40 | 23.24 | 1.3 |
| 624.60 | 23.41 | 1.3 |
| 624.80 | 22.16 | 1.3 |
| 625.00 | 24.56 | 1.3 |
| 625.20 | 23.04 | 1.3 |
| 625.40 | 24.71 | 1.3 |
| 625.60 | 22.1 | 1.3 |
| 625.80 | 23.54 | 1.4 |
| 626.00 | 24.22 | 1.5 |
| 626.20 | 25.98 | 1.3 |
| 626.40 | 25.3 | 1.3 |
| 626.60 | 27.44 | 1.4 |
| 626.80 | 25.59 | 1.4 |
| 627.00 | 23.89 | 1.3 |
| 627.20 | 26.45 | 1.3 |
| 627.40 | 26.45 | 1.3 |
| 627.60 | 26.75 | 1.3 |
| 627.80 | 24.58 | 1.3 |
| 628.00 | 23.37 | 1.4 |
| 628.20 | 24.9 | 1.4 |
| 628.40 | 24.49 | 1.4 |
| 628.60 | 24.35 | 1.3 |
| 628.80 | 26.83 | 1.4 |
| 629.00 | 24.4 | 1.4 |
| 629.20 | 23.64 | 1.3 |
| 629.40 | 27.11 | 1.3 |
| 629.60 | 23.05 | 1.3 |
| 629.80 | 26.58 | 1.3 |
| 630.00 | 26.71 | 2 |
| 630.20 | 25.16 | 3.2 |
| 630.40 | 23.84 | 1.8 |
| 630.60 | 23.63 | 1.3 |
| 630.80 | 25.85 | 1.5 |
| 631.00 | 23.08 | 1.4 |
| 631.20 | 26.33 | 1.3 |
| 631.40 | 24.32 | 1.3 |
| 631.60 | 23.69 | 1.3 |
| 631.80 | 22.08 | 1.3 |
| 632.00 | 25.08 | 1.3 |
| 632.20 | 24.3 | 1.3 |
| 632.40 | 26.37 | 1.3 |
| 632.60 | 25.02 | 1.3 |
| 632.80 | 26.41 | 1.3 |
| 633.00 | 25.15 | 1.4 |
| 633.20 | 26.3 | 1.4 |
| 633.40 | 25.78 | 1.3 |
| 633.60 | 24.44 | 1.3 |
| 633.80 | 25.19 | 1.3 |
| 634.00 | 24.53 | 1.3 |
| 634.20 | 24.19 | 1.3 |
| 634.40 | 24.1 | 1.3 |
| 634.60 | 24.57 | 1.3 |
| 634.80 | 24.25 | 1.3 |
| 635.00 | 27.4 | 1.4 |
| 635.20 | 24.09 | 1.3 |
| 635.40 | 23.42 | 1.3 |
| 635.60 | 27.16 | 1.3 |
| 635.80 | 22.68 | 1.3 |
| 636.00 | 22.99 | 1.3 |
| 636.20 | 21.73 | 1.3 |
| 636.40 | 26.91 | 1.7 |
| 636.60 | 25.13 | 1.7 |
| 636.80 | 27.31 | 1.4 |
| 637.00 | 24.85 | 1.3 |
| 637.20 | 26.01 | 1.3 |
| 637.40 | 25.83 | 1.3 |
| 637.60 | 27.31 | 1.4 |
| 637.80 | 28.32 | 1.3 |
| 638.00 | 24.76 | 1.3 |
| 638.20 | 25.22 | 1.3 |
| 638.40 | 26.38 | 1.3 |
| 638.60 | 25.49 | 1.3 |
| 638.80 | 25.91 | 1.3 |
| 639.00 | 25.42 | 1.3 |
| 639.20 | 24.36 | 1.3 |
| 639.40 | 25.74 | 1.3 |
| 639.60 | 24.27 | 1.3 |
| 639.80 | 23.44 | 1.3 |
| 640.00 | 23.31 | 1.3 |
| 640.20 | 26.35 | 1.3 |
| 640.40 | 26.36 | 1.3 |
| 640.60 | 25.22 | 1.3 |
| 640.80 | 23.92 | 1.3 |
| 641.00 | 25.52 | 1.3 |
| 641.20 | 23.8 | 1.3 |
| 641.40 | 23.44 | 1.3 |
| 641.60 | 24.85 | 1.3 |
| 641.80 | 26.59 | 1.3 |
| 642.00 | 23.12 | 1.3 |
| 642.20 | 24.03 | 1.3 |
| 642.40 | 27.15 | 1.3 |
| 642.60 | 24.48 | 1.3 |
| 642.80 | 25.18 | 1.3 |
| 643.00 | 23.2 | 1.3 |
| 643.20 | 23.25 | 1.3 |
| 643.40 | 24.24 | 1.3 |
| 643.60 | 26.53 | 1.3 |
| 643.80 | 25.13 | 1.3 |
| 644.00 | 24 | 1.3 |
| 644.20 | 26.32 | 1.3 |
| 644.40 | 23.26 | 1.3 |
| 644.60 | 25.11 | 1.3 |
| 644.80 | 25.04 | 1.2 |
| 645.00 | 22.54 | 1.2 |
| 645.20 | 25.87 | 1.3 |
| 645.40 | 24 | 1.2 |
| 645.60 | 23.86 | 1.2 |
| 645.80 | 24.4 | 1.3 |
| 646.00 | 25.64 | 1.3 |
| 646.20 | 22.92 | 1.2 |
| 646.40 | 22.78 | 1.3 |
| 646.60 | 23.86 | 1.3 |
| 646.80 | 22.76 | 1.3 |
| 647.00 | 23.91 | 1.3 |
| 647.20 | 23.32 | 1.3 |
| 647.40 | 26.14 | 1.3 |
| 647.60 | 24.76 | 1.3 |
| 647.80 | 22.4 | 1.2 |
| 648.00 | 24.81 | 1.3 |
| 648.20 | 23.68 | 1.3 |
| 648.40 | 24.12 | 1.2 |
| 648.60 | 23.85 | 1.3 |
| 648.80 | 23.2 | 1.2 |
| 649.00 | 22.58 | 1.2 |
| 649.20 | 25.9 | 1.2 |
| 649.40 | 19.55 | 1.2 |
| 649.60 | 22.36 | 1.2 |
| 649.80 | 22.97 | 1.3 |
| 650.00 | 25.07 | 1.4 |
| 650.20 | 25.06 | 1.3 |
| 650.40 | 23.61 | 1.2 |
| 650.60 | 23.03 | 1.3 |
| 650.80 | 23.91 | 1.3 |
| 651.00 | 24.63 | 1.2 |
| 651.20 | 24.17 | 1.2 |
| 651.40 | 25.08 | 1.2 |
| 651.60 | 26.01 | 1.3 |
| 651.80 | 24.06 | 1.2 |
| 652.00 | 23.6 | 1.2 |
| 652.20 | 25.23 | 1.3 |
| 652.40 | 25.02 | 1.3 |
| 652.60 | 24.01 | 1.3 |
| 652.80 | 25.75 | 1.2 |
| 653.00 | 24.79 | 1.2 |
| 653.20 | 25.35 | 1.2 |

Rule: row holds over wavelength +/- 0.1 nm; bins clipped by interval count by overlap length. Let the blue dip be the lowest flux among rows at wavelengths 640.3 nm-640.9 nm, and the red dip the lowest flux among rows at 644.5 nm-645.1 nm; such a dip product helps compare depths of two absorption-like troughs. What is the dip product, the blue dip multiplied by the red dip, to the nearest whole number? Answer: 539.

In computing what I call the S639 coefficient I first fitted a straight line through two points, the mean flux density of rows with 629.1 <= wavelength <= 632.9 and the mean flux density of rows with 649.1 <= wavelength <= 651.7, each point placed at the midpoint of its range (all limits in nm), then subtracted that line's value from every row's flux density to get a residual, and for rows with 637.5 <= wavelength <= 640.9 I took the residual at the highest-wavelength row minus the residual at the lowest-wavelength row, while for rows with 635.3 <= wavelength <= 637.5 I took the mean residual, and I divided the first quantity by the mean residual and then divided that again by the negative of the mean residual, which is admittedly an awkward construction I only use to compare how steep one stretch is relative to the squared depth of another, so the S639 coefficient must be 34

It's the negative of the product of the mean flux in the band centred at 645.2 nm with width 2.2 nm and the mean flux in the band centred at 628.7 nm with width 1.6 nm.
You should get -608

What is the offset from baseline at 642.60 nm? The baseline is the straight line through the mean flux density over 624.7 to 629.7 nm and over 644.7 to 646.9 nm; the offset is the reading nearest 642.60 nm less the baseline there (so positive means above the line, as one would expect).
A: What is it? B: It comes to 0.4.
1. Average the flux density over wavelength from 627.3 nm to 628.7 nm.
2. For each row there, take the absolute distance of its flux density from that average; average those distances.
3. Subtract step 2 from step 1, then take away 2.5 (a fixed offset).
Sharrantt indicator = 21.6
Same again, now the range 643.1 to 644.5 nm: 21.0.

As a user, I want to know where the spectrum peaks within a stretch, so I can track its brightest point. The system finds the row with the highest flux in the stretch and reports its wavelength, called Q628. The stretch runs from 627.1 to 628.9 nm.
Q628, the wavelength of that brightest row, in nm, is 628.80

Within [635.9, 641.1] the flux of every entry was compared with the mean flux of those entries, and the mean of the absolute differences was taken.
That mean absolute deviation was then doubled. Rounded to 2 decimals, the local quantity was 2.23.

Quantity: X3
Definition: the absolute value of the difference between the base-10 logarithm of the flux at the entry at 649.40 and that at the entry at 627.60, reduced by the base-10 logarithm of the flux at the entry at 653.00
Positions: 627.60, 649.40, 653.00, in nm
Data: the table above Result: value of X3 -1.26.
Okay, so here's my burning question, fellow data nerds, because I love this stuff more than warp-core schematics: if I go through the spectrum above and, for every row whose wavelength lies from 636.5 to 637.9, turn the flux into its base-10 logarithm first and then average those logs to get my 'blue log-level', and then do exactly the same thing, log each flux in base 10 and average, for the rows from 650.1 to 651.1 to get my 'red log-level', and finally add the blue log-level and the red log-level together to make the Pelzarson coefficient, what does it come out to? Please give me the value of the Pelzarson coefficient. 2.80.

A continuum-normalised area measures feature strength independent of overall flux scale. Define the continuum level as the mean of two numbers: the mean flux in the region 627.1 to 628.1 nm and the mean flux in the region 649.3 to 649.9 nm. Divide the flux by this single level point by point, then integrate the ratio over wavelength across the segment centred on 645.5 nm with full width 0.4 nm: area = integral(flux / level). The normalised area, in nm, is 0.406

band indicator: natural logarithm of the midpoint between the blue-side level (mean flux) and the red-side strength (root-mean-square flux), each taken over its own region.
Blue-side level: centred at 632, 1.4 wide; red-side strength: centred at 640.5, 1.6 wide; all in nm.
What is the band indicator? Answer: 3.20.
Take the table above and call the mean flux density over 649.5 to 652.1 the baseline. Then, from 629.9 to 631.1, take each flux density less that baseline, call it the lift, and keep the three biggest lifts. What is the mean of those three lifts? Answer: 1.8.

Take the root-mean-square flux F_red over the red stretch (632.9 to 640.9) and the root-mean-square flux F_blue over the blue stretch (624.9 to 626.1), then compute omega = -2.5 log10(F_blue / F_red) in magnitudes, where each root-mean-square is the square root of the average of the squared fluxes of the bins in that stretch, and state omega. 0.065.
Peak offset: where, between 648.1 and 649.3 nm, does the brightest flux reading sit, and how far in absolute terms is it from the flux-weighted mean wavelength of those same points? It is 0.50 nm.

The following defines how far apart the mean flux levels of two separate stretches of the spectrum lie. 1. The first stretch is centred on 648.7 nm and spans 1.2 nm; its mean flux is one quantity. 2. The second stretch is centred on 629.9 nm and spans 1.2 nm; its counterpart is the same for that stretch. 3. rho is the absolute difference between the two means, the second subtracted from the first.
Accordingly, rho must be 1.5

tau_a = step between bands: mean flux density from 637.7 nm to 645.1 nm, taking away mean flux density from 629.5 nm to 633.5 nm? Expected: 0.0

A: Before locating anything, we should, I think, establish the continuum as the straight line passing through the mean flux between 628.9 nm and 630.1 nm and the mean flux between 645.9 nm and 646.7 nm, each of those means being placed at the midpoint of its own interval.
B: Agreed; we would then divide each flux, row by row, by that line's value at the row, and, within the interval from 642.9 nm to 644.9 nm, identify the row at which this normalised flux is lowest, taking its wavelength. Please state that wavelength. 643.00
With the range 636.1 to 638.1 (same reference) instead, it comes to 636.20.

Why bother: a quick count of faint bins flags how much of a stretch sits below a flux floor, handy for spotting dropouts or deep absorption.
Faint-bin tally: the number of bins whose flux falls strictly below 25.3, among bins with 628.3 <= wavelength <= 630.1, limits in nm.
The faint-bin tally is 5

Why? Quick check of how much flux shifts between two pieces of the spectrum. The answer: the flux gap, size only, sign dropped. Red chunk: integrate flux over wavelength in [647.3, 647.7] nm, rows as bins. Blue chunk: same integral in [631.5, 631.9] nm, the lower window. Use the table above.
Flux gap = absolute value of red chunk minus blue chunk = 1.03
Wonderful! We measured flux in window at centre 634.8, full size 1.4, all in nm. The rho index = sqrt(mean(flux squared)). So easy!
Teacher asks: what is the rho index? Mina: 24.6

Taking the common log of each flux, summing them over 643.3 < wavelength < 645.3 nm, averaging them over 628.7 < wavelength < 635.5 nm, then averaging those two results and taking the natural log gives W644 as 2.0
